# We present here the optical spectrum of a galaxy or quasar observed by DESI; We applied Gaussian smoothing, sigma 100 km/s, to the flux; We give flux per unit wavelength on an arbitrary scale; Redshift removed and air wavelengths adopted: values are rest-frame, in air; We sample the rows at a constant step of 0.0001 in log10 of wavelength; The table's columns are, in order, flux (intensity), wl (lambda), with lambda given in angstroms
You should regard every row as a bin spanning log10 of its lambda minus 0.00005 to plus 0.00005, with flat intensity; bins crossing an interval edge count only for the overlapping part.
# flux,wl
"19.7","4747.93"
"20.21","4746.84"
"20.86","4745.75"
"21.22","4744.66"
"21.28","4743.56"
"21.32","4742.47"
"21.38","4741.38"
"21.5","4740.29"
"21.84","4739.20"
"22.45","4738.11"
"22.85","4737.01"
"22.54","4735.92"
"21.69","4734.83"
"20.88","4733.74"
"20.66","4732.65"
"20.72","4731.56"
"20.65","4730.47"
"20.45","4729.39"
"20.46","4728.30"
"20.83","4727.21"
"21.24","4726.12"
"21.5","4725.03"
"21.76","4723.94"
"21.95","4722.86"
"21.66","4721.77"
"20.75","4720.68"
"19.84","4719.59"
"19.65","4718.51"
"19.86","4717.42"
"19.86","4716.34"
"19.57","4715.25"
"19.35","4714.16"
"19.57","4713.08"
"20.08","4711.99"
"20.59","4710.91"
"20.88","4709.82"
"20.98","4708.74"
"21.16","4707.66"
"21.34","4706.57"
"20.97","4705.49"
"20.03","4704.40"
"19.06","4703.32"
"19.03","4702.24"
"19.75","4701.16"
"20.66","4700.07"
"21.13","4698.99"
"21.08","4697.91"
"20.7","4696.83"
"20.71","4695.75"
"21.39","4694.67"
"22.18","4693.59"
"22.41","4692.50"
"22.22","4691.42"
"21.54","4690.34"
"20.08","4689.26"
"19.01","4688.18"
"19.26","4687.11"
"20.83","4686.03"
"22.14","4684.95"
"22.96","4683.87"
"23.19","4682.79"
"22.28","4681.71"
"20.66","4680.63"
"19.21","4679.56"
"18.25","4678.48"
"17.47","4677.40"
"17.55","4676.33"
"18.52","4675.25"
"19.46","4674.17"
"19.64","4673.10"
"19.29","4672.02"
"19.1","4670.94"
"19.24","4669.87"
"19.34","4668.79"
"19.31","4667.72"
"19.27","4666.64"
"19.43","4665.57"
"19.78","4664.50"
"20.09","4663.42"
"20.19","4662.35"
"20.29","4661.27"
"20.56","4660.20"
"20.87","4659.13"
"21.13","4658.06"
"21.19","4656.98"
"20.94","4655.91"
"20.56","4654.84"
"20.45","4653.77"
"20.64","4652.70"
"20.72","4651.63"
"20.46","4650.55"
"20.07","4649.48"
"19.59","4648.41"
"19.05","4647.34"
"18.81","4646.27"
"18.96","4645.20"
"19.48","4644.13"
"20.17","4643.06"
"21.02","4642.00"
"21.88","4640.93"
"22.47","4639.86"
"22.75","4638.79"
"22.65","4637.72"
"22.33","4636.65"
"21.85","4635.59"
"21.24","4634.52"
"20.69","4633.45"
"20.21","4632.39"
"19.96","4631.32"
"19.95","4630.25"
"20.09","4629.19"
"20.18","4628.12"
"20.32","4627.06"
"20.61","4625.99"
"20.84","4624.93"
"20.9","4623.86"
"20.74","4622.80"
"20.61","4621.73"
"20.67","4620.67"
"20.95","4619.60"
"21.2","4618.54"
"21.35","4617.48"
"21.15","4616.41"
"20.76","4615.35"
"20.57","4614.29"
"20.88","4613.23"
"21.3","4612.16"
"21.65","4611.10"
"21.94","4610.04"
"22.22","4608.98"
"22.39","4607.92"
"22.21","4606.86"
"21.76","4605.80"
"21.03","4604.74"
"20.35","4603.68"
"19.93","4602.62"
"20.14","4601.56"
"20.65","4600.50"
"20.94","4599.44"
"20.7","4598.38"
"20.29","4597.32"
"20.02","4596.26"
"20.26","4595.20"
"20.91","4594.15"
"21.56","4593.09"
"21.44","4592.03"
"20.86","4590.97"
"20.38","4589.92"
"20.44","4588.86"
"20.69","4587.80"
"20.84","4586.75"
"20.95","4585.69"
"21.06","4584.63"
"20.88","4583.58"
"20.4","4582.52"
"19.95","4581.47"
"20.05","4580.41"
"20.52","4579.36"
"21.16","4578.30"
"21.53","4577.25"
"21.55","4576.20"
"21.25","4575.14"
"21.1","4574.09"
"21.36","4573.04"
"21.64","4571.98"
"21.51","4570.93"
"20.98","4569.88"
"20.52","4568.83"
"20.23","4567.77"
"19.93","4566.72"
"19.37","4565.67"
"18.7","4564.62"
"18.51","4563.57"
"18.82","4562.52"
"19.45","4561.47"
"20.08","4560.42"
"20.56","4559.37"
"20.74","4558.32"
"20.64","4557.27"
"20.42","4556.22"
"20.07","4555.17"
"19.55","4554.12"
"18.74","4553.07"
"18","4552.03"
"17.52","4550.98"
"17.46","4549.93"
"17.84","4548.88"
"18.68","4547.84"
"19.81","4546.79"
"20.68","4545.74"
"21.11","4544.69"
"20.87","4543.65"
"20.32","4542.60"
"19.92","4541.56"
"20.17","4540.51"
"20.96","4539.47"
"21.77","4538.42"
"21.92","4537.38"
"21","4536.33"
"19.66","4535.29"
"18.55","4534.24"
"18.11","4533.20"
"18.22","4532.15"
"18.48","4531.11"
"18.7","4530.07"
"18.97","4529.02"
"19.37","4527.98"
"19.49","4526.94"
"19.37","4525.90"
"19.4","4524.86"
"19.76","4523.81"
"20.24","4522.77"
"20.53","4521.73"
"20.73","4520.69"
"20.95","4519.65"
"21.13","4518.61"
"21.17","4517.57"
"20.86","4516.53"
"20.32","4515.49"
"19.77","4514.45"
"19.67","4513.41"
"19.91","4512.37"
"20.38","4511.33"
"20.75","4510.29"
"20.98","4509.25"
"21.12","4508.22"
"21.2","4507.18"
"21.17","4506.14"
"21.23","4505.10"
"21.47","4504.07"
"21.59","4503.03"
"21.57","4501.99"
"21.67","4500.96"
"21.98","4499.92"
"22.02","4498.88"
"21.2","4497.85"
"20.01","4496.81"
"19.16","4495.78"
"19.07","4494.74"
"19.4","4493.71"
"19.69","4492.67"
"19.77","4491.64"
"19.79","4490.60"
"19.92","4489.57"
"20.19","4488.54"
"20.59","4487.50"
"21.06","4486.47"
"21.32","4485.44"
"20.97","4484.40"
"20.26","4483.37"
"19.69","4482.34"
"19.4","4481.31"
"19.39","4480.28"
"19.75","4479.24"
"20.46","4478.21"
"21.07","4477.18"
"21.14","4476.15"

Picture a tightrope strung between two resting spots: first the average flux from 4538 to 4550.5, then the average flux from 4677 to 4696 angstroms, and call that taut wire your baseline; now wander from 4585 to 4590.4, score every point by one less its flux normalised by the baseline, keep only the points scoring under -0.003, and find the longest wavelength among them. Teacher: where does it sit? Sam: 4589.92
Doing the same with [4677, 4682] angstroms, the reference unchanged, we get 4681.71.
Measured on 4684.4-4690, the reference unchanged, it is 4684.95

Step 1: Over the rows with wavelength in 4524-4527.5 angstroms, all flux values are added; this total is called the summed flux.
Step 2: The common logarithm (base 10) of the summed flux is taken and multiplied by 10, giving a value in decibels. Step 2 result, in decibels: 17.7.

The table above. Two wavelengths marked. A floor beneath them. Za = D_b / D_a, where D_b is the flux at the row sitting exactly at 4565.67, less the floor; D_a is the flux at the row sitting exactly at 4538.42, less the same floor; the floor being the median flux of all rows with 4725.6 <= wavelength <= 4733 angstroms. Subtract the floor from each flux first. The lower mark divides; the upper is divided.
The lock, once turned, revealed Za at -1.2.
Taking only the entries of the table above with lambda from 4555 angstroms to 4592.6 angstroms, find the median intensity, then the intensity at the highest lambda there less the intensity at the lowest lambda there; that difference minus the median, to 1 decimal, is -19.2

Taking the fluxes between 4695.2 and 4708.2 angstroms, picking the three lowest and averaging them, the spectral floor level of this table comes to 19.3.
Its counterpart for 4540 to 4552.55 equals 17.6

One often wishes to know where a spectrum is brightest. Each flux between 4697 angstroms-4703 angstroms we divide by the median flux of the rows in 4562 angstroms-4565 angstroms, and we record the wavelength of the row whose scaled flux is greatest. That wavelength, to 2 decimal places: 4698.99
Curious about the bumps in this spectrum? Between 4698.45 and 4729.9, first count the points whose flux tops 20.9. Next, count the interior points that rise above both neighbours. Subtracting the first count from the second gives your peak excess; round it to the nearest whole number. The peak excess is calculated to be -8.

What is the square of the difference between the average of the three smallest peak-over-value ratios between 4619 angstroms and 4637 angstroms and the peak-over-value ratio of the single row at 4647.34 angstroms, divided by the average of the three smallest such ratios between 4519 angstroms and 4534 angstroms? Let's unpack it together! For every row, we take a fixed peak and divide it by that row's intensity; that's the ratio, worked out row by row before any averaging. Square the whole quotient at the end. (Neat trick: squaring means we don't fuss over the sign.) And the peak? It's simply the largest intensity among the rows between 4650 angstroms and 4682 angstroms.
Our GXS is 0.019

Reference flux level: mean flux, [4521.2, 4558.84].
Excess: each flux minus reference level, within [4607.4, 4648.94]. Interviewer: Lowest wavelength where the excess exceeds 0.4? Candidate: 4607.92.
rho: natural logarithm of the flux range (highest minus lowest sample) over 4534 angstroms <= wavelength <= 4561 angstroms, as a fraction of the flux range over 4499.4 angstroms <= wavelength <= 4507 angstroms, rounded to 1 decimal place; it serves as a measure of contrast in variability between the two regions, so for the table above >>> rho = 1.7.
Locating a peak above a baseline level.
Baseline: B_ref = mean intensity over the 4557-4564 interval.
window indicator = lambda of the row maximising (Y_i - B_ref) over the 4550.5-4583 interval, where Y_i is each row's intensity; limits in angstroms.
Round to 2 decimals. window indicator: 4571.98 angstroms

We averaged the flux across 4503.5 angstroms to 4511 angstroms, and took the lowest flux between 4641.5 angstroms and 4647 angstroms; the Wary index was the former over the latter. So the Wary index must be 1.12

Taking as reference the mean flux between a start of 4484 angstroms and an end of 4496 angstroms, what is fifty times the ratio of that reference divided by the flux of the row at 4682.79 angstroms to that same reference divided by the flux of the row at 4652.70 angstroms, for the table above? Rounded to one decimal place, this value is 44.5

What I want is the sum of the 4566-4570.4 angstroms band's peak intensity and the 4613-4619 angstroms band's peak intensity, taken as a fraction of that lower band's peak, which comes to 2.02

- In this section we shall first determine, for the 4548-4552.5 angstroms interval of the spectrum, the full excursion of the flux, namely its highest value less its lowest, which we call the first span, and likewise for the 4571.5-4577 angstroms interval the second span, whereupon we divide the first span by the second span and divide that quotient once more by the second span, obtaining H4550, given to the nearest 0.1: 1.9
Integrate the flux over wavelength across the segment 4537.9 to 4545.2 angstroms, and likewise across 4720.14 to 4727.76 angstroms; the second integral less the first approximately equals 11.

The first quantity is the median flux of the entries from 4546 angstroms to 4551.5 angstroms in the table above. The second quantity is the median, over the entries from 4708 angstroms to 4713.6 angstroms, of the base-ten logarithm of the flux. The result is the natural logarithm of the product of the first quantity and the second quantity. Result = 3.154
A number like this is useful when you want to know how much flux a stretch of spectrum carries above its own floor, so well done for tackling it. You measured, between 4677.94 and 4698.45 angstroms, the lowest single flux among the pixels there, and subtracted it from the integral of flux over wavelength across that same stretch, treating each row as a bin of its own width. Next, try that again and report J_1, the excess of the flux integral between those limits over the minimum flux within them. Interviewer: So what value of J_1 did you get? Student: 414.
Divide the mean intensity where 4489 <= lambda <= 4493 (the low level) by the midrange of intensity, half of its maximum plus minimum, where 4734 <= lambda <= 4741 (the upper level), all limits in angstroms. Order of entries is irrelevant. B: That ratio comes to 0.89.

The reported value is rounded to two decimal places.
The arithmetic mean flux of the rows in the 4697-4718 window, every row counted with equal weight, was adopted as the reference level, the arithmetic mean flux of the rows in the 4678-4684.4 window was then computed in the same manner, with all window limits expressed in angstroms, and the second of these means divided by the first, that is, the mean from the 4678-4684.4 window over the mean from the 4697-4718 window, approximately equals 1.04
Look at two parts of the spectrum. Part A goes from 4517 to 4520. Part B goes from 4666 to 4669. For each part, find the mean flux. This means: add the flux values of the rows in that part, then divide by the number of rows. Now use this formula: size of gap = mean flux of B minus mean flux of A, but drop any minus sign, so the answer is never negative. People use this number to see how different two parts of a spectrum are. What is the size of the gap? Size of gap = 1.8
